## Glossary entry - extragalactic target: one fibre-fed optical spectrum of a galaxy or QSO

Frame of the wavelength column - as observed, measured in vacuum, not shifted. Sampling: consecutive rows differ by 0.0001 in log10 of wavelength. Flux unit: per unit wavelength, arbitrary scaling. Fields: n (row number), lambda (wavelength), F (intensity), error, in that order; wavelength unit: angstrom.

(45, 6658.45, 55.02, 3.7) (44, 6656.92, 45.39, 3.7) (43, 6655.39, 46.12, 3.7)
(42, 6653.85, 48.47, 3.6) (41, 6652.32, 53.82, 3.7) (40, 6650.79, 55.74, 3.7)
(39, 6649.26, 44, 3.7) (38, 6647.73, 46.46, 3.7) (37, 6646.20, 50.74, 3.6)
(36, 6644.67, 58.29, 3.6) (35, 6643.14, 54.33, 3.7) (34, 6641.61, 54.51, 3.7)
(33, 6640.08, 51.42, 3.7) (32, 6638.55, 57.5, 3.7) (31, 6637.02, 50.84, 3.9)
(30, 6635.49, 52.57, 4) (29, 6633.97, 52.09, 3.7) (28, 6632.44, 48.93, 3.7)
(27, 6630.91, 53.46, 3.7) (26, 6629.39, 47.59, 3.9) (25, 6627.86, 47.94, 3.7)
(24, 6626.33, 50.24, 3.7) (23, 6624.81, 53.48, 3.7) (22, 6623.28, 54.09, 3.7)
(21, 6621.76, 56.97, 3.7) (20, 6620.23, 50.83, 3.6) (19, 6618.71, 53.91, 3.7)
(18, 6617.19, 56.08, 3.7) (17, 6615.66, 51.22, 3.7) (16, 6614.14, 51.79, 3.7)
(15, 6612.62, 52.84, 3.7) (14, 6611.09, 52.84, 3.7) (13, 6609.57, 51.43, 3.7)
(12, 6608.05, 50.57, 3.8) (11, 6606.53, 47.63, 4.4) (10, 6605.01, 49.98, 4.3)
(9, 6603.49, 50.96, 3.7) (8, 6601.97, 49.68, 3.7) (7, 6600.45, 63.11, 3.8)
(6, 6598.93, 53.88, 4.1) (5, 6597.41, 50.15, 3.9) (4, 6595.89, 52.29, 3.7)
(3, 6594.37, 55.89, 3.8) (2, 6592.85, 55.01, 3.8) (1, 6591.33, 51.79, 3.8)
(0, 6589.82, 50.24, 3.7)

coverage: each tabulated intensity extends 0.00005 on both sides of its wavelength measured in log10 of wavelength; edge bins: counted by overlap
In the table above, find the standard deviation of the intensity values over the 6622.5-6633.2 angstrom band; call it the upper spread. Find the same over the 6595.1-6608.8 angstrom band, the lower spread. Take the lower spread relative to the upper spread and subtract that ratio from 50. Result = 48.4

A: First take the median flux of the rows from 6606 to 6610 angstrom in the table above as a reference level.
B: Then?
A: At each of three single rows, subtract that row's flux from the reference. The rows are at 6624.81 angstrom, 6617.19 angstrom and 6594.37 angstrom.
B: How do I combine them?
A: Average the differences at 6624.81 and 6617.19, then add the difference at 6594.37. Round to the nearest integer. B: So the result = -10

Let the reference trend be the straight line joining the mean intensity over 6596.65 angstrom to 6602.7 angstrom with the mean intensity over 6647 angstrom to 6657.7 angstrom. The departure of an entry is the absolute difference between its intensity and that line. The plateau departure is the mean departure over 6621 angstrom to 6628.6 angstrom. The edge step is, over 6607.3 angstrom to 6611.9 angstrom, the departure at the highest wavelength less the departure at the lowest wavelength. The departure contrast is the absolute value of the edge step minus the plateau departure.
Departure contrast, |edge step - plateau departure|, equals 5.4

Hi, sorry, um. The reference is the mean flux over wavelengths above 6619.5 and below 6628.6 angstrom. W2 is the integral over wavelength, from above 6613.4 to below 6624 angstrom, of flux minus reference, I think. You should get 14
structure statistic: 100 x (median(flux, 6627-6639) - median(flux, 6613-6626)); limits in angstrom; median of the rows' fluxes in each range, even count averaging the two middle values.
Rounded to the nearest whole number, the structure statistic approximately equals -223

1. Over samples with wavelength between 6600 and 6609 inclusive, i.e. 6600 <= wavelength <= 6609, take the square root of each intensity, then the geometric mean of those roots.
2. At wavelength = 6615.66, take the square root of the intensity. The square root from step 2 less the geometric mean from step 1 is 0.0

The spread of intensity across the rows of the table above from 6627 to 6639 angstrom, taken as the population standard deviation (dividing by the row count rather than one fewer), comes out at 3.1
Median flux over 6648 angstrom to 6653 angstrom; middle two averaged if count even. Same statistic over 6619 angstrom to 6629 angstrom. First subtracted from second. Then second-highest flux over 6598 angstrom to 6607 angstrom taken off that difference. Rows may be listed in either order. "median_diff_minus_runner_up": -55.5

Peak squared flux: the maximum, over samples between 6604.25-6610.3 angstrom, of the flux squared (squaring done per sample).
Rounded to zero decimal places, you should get 2645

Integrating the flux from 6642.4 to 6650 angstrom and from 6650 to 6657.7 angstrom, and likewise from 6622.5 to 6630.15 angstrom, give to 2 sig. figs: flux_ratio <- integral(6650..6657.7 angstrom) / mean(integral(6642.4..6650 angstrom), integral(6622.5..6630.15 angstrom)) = 0.99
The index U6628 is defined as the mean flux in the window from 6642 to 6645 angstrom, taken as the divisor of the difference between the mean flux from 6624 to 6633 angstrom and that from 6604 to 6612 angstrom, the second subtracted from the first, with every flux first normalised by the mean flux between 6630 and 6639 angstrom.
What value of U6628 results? -0.004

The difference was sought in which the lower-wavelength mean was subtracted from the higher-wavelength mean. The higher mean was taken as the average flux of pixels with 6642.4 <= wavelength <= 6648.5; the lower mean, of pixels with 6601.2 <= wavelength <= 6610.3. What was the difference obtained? 2.4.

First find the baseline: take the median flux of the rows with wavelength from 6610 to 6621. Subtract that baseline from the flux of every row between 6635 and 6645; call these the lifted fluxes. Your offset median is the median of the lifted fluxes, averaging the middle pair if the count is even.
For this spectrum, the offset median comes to 1.5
